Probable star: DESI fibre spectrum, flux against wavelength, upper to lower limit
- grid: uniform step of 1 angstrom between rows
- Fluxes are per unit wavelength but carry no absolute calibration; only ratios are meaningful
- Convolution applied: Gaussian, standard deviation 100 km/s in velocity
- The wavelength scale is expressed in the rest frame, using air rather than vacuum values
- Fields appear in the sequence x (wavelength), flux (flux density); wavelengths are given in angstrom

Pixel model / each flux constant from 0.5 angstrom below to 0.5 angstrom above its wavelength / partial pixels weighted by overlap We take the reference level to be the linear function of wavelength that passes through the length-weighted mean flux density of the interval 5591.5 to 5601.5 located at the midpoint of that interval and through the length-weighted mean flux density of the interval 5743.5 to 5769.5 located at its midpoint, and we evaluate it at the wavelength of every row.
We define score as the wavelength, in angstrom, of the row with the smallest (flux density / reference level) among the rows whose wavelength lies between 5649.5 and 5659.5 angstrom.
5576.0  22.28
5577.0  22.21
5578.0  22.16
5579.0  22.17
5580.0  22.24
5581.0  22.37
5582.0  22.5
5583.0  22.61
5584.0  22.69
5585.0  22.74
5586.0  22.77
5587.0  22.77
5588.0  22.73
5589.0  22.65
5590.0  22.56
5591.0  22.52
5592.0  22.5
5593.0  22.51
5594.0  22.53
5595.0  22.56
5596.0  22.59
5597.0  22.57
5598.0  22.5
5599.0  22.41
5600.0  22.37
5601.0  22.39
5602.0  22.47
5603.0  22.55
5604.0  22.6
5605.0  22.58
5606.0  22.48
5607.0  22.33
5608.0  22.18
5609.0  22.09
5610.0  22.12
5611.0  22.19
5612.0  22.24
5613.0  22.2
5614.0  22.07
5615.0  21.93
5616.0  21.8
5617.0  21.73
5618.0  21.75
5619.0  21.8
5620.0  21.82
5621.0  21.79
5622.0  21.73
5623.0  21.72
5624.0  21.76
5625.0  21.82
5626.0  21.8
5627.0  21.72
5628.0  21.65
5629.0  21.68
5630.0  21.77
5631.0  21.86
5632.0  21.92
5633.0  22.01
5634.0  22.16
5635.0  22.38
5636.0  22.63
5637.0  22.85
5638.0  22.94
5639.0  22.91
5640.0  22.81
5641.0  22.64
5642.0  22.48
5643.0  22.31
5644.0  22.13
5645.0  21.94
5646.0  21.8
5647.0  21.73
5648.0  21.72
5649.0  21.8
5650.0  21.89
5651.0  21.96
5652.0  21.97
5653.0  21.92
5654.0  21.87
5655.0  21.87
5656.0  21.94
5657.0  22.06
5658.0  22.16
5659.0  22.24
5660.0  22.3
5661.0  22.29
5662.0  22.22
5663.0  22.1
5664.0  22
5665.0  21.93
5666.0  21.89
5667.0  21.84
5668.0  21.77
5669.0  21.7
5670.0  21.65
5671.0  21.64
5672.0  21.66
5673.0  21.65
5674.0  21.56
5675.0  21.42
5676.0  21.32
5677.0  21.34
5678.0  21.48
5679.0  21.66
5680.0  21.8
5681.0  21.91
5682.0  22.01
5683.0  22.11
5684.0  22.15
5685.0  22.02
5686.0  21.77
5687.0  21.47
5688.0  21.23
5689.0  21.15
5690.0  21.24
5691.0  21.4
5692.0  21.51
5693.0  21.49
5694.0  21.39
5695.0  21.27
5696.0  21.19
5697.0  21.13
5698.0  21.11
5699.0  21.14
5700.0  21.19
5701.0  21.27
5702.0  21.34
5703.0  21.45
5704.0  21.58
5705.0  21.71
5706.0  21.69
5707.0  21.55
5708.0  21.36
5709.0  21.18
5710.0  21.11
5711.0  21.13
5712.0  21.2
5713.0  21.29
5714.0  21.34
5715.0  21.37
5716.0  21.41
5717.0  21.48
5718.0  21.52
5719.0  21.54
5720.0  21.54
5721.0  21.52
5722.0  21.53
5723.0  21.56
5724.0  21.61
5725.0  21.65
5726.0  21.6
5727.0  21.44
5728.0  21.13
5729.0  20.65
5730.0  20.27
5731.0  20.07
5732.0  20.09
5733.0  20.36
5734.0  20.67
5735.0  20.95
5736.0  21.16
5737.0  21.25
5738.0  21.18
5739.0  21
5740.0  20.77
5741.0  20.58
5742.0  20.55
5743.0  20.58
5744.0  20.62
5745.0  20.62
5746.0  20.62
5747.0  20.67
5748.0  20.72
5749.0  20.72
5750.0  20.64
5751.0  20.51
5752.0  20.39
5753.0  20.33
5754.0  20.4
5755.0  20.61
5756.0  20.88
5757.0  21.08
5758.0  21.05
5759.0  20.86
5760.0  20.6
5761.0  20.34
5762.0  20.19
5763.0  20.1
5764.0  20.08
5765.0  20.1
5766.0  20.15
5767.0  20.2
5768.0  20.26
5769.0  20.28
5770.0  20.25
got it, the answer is 5650.0 angstrom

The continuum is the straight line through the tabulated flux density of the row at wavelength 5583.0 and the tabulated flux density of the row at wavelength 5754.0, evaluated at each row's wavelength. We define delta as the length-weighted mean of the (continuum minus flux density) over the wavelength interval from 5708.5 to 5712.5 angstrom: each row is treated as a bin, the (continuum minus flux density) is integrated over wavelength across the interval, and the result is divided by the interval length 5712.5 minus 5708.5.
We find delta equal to -0.19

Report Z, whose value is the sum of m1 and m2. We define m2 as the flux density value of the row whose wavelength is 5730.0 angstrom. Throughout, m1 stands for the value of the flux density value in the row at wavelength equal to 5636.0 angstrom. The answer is 42.9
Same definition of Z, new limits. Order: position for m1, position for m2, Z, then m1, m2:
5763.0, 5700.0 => 41.3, 20.1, 21.19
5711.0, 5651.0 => 43.1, 21.13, 21.96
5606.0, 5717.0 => 44.0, 22.48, 21.48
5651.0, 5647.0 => 43.7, 21.96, 21.73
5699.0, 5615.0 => 43.1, 21.14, 21.93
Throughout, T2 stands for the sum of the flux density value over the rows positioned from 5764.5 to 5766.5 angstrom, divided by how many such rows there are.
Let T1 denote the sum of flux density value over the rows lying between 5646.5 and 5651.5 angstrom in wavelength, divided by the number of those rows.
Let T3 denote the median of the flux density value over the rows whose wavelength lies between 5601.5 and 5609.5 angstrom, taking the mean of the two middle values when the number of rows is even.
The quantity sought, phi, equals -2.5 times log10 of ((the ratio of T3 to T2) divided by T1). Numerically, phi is 3.23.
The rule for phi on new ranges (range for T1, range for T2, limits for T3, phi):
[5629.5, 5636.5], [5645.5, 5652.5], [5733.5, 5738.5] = 3.40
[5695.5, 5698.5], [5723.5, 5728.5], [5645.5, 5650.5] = 3.30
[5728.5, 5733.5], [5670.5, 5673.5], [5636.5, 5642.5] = 3.21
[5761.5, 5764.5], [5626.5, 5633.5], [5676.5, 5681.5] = 3.27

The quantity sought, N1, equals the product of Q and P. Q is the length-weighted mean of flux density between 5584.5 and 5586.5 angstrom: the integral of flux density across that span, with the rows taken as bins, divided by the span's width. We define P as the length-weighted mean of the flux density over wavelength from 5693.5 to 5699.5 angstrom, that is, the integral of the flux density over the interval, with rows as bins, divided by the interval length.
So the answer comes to 483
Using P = 21.2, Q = 22.8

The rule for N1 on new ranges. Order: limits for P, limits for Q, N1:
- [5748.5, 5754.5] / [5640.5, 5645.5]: 457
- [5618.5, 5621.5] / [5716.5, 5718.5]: 469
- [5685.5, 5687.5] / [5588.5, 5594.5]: 487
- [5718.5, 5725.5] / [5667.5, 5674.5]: 467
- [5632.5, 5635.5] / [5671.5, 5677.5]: 477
